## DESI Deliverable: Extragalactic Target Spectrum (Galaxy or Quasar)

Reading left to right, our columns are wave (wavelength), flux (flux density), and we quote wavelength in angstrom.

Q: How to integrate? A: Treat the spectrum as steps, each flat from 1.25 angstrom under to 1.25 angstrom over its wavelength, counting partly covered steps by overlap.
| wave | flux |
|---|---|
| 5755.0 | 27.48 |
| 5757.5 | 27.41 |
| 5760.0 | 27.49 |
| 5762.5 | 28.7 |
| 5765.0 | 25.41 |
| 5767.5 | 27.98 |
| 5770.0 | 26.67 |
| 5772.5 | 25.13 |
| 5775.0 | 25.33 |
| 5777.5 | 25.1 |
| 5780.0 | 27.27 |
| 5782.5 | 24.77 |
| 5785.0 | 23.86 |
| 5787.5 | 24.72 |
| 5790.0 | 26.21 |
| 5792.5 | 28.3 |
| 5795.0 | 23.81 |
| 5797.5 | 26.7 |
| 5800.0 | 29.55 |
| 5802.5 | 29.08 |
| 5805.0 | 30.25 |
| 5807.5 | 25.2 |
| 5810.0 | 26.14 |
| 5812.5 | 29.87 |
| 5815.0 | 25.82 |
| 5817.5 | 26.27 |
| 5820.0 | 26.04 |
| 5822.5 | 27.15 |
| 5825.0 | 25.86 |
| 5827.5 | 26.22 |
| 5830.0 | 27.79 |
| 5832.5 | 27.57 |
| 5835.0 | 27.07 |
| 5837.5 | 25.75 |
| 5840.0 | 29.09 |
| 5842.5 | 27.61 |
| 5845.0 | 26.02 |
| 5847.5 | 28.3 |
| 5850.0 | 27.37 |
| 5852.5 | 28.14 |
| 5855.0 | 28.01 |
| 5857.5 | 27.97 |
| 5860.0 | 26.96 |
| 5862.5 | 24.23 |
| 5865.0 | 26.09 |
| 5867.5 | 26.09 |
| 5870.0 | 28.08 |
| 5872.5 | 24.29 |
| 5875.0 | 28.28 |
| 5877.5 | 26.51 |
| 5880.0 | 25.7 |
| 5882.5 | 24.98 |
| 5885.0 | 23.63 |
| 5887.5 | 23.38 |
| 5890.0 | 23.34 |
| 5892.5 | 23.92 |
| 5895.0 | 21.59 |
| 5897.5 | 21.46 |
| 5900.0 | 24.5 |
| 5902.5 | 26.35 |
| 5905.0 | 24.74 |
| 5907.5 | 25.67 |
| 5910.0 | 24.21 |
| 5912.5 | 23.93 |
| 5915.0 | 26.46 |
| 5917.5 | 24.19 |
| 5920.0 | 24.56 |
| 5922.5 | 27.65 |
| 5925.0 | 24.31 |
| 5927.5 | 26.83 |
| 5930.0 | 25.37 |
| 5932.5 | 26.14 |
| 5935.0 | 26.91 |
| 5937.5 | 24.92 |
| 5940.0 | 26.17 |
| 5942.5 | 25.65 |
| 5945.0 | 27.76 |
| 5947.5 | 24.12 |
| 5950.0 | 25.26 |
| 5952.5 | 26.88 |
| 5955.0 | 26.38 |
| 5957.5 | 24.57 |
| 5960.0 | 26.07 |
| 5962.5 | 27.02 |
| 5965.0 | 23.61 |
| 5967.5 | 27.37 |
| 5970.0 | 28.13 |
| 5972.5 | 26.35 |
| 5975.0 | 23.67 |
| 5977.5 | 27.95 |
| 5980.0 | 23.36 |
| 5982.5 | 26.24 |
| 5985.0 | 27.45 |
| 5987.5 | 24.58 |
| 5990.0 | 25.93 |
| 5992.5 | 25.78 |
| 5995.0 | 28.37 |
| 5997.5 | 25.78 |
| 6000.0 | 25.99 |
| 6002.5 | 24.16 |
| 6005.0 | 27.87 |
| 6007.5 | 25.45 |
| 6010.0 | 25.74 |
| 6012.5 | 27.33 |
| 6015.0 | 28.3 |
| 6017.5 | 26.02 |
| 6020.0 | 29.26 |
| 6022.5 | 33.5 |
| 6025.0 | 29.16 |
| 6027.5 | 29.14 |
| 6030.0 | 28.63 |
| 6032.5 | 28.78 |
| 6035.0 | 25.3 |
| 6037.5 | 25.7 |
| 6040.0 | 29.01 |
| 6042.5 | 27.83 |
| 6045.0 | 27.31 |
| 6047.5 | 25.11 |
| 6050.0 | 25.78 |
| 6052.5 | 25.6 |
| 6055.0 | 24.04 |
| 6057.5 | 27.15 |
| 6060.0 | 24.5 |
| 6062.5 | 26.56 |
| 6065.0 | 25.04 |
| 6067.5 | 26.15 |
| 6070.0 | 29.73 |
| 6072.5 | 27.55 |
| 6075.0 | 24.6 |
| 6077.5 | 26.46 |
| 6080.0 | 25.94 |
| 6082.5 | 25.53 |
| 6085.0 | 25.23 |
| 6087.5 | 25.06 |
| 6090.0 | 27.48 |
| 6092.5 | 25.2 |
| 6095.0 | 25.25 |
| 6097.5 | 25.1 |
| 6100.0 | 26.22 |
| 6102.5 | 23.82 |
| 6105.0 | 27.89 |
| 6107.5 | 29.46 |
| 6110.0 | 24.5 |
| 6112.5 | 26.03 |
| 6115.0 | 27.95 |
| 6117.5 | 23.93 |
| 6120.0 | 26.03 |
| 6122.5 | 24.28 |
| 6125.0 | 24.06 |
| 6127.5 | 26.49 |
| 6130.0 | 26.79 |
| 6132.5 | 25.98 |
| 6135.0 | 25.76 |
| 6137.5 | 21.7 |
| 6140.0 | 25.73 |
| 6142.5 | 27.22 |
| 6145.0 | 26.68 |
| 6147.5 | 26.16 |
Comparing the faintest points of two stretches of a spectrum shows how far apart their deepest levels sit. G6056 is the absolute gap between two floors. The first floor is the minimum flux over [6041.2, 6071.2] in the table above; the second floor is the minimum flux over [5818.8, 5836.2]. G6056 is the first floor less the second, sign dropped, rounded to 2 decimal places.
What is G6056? 1.82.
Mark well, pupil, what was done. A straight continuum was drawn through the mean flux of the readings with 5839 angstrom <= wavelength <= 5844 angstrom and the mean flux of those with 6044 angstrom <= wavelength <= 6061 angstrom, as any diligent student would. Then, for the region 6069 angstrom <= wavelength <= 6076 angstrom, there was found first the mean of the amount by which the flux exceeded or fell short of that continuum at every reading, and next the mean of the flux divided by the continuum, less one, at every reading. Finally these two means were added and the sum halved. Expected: 1.0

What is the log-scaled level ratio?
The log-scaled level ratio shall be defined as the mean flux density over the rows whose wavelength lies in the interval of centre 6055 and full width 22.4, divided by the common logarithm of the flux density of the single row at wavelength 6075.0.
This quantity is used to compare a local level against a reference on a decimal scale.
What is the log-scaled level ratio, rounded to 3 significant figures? 18.5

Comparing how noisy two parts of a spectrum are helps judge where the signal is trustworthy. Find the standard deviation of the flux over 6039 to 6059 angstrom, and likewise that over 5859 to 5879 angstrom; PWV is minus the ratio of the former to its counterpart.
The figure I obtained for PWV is -1.1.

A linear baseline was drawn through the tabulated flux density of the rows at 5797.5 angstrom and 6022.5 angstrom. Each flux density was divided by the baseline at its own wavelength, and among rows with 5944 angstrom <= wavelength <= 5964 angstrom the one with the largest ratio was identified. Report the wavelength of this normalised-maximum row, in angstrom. 5945.0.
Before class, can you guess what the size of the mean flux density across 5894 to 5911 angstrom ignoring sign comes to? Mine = 24.1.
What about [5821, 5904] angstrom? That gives 26.0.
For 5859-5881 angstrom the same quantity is 26.2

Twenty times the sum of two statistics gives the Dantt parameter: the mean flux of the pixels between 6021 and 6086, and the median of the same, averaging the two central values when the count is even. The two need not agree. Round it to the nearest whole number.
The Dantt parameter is 1064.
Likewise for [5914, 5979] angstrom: 1042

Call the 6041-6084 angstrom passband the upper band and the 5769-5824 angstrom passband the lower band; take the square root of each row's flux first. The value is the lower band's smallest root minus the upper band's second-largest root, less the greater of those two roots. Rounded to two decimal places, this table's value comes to -5.67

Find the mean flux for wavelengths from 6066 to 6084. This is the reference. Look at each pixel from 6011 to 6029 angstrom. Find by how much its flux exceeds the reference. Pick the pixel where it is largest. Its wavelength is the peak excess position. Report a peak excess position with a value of 6022.5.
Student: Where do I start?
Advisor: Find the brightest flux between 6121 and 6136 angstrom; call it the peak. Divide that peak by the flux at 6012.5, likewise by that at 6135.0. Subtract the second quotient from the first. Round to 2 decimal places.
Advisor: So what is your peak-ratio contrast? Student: -0.06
